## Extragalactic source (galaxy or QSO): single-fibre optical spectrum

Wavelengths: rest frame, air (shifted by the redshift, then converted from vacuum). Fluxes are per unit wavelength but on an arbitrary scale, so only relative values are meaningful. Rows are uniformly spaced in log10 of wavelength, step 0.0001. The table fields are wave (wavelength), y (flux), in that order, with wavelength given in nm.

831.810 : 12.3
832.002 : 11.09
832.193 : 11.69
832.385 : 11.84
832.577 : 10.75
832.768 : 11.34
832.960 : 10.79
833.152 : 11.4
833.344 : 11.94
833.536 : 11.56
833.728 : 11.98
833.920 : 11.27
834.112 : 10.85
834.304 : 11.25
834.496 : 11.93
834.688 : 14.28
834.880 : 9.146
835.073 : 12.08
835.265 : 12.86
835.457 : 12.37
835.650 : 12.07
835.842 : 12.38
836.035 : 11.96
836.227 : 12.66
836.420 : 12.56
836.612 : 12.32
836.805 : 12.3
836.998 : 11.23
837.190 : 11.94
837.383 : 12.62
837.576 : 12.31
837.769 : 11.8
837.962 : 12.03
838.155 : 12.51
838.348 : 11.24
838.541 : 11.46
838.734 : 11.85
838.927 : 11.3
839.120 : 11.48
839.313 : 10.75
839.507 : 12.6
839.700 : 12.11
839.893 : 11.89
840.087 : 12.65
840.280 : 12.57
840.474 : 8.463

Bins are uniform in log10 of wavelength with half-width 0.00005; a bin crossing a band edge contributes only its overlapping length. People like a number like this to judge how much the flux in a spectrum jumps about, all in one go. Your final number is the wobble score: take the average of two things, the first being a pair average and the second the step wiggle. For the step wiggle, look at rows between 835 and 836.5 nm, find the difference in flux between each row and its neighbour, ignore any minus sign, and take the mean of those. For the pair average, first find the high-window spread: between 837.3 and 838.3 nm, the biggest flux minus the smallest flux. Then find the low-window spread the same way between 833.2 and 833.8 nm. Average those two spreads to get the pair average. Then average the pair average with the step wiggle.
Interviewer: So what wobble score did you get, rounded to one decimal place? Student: 0.5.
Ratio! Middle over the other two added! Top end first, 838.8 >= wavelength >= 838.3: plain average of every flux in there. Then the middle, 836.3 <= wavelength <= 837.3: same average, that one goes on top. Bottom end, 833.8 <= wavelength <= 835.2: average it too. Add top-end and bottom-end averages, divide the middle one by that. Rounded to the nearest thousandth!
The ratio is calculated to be 0.523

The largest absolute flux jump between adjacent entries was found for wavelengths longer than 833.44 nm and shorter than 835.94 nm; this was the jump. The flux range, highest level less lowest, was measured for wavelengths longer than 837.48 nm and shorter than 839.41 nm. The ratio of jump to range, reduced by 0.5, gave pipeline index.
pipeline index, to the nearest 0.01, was 2.42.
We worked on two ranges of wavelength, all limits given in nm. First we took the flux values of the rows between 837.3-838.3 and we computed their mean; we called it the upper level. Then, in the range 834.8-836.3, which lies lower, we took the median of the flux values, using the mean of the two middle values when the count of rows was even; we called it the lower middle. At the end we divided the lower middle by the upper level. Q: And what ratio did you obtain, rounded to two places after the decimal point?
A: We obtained 1.00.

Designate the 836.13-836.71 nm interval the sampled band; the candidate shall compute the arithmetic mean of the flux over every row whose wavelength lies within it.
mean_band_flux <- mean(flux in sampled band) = 12.5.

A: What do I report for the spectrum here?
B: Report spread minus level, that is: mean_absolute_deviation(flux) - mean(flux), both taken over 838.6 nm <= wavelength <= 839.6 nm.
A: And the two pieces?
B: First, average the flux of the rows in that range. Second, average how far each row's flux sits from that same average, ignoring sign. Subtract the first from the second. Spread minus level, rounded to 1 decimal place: -11.1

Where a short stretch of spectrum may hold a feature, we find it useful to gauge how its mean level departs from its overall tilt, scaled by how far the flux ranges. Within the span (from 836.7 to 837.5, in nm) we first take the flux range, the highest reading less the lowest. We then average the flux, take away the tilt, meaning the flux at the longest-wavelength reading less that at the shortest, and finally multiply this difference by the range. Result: 16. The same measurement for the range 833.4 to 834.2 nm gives 14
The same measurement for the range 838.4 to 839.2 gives 6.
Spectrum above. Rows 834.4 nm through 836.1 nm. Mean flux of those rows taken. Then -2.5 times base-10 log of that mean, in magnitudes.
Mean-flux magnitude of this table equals -2.709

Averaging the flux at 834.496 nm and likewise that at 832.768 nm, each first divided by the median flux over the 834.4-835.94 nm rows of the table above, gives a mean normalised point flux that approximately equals 0.95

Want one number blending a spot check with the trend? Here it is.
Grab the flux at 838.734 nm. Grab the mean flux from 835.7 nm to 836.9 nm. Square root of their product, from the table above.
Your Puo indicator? 12.1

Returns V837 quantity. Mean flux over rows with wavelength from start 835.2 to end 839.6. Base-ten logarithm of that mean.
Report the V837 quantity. 1.08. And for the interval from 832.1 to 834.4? 1.06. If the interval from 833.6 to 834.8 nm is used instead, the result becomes 1.08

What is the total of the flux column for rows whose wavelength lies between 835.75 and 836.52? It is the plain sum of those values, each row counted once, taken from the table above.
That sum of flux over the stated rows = 49.6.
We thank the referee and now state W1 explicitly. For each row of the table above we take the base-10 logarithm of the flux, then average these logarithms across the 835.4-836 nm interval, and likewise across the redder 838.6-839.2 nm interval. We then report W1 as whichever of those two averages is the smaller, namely 1.06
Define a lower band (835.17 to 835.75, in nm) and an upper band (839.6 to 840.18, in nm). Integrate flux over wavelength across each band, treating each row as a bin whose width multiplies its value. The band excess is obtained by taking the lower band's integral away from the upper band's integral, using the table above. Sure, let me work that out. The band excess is -0.1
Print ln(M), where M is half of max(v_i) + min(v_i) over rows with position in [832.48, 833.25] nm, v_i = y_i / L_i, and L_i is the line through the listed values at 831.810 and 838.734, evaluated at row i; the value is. -0.10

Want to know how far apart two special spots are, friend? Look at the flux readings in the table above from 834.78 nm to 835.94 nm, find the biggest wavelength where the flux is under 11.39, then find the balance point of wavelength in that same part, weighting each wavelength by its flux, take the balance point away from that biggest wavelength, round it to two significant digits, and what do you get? -0.50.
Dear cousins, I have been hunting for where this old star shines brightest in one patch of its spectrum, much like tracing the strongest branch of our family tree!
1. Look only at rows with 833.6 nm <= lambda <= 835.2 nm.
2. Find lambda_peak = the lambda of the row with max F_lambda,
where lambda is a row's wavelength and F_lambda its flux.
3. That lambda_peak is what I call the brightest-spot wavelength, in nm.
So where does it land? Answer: 834.688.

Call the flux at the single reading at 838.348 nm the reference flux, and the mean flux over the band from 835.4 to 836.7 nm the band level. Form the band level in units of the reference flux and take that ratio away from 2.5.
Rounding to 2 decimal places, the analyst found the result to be 1.40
